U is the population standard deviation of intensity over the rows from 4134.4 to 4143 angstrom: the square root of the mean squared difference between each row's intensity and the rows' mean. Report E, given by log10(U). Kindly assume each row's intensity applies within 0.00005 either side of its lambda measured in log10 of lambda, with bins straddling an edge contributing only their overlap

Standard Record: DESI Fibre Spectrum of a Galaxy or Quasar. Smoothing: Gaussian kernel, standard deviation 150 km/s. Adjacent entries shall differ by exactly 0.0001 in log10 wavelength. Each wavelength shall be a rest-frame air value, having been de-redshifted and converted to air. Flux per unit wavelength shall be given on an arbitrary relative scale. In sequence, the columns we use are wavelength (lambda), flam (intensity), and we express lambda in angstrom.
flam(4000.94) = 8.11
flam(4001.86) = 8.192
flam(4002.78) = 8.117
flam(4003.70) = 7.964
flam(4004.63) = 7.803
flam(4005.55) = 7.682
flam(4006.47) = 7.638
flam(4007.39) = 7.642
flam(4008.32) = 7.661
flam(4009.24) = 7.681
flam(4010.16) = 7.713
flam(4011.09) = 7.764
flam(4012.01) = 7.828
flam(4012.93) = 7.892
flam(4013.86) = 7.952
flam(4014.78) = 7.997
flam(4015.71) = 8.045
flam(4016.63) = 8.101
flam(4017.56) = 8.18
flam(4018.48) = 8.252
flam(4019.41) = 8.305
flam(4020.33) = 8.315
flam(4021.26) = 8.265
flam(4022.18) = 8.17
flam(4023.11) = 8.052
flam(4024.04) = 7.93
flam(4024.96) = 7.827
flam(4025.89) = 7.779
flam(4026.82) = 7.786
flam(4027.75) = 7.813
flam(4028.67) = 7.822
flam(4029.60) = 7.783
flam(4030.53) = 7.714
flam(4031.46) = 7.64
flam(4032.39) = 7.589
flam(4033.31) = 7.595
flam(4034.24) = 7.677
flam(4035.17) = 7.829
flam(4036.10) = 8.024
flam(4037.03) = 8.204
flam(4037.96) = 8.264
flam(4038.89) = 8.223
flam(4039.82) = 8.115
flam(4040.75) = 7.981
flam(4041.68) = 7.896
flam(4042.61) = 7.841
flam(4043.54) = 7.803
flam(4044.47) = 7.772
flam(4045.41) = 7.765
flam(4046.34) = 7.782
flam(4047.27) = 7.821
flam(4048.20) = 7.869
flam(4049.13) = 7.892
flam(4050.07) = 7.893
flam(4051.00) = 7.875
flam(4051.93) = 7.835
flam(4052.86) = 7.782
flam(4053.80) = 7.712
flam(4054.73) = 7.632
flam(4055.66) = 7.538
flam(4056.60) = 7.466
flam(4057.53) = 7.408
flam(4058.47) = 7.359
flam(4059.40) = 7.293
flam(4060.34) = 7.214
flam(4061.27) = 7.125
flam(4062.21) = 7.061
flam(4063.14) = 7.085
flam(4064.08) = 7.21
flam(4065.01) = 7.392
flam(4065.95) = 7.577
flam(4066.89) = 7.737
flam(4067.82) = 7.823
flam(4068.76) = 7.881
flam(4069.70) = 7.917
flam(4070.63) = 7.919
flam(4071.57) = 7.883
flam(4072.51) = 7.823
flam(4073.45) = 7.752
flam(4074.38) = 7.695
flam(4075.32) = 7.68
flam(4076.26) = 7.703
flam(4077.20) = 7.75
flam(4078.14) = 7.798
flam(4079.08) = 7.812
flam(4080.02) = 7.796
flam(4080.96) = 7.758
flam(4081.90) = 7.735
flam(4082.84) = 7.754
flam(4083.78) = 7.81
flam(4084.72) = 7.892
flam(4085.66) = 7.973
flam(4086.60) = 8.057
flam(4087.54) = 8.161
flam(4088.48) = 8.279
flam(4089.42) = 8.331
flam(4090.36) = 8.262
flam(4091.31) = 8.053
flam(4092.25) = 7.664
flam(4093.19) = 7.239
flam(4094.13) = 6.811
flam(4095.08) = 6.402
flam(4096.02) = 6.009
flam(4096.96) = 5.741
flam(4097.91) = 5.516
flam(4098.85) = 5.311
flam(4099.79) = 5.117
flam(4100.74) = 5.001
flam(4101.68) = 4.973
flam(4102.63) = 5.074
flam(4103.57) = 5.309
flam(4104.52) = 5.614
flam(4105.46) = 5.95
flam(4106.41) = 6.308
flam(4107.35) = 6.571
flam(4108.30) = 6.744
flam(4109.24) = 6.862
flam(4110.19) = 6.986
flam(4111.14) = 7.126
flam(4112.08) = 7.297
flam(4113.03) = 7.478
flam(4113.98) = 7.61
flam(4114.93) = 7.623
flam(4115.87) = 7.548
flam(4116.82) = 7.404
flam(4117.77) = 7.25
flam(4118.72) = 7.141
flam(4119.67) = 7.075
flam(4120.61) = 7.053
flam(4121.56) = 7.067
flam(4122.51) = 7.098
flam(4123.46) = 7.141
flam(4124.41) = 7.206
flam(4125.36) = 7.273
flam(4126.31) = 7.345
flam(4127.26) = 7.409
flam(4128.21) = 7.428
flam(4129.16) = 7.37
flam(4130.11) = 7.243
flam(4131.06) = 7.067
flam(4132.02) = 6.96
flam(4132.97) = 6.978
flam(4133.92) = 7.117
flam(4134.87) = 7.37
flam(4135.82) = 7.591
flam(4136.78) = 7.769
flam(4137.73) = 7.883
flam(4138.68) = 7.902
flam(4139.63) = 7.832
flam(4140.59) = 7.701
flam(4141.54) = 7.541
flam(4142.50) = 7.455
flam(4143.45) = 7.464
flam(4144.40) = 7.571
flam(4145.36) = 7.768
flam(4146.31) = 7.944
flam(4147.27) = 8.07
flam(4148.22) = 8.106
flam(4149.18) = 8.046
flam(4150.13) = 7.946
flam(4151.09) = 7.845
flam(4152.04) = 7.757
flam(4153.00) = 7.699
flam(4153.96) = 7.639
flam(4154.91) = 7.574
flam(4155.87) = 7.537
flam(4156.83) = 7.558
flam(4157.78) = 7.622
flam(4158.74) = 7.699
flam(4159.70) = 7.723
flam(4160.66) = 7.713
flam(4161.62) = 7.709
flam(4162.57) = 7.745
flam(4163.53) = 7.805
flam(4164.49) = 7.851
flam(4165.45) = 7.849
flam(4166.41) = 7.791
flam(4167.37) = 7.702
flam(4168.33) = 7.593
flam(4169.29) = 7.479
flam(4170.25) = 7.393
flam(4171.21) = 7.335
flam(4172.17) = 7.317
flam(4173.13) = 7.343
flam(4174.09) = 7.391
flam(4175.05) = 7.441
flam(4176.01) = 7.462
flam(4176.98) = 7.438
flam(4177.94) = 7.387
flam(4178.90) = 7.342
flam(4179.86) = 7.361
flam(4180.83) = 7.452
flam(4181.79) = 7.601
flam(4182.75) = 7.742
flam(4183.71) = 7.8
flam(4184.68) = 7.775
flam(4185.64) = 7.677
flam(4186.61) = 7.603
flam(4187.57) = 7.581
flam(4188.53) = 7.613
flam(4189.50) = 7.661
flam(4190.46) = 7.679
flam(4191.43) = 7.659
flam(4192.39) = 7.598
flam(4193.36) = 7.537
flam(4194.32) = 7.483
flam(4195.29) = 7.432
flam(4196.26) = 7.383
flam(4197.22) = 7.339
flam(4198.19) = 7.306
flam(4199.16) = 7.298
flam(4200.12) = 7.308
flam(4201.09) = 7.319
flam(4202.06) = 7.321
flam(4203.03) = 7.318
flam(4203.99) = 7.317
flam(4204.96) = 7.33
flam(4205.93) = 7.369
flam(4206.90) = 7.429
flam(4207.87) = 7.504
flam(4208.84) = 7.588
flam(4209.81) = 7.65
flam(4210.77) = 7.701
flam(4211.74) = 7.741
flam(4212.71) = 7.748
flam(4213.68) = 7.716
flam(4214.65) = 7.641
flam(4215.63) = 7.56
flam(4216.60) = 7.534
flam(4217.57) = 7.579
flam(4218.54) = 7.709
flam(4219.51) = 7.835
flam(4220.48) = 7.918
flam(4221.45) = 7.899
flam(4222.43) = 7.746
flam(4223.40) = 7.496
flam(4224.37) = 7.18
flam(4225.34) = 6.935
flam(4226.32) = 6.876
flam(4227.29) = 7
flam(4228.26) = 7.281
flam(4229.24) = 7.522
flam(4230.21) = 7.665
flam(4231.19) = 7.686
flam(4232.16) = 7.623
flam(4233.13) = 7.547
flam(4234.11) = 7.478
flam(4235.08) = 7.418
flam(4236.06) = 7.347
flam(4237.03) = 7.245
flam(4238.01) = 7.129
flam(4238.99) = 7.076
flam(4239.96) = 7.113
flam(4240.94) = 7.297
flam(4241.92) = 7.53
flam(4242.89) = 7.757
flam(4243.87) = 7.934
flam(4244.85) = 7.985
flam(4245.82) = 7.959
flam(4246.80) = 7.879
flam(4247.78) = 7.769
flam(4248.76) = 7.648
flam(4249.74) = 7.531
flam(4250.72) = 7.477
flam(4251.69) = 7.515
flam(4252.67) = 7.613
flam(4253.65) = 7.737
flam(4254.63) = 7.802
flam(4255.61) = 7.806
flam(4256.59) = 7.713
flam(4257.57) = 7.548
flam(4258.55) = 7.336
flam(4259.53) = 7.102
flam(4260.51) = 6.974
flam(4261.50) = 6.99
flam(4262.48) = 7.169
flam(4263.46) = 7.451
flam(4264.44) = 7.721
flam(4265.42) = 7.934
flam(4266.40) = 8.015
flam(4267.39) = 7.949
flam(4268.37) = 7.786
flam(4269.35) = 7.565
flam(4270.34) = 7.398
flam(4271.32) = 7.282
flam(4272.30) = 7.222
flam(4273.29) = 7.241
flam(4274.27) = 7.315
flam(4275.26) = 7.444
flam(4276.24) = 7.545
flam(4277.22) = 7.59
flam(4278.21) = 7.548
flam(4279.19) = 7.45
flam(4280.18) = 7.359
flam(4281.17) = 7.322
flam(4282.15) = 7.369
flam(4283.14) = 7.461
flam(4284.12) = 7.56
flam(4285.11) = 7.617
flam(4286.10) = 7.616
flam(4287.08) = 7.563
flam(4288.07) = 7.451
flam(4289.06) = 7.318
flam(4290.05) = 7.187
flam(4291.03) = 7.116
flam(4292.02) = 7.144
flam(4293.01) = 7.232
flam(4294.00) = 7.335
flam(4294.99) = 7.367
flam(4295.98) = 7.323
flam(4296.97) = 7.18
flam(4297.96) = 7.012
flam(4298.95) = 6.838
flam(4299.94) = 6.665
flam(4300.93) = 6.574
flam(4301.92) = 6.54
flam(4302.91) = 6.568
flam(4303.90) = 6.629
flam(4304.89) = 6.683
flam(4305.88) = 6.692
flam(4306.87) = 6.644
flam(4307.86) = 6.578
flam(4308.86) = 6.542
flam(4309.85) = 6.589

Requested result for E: -0.7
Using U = 0.18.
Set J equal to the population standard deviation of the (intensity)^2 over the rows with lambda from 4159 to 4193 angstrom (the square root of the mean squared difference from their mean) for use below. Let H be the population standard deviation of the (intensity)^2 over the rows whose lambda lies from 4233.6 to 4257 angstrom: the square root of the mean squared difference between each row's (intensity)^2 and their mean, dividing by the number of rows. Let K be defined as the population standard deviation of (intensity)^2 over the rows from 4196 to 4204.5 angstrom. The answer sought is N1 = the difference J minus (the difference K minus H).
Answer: 6.2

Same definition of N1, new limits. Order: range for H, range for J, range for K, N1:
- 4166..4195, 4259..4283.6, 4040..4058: 4.0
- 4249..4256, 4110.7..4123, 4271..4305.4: 0.5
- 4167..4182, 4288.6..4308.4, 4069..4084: 4.7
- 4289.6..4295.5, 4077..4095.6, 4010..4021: 5.0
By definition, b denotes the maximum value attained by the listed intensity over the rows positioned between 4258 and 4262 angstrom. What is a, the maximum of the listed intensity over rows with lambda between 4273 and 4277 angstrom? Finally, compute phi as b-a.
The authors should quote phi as -0.21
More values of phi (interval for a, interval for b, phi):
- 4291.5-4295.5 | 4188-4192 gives 0.31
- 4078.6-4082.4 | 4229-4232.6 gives -0.13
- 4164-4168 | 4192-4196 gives -0.25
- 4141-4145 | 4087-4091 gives 0.76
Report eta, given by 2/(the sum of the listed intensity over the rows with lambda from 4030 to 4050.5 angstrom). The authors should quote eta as 0.0115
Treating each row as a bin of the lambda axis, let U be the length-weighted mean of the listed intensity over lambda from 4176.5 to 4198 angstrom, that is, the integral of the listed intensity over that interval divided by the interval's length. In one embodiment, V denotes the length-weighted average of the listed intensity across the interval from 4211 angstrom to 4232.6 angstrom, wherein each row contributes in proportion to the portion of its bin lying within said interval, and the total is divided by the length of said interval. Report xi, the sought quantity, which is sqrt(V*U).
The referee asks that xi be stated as 7.54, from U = 7.5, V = 7.54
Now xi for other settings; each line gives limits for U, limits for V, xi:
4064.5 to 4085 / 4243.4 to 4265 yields 7.67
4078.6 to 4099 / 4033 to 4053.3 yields 7.65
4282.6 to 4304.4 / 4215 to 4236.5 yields 7.32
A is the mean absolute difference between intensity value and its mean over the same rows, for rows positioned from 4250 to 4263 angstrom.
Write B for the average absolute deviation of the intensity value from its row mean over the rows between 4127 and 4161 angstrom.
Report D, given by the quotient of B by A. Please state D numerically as 0.9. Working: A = 0.25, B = 0.23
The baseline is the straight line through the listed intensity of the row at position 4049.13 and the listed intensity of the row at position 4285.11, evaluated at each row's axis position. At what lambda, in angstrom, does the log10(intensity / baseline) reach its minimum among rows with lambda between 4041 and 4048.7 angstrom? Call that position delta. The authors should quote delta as 4045.41 angstrom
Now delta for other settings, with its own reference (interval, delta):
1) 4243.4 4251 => 4250.72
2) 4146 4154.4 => 4153.96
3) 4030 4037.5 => 4032.39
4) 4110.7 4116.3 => 4111.14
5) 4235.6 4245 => 4238.99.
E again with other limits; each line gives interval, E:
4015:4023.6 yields -1.0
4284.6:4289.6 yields -0.9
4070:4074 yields -1.2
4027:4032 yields -1.2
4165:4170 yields -0.9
